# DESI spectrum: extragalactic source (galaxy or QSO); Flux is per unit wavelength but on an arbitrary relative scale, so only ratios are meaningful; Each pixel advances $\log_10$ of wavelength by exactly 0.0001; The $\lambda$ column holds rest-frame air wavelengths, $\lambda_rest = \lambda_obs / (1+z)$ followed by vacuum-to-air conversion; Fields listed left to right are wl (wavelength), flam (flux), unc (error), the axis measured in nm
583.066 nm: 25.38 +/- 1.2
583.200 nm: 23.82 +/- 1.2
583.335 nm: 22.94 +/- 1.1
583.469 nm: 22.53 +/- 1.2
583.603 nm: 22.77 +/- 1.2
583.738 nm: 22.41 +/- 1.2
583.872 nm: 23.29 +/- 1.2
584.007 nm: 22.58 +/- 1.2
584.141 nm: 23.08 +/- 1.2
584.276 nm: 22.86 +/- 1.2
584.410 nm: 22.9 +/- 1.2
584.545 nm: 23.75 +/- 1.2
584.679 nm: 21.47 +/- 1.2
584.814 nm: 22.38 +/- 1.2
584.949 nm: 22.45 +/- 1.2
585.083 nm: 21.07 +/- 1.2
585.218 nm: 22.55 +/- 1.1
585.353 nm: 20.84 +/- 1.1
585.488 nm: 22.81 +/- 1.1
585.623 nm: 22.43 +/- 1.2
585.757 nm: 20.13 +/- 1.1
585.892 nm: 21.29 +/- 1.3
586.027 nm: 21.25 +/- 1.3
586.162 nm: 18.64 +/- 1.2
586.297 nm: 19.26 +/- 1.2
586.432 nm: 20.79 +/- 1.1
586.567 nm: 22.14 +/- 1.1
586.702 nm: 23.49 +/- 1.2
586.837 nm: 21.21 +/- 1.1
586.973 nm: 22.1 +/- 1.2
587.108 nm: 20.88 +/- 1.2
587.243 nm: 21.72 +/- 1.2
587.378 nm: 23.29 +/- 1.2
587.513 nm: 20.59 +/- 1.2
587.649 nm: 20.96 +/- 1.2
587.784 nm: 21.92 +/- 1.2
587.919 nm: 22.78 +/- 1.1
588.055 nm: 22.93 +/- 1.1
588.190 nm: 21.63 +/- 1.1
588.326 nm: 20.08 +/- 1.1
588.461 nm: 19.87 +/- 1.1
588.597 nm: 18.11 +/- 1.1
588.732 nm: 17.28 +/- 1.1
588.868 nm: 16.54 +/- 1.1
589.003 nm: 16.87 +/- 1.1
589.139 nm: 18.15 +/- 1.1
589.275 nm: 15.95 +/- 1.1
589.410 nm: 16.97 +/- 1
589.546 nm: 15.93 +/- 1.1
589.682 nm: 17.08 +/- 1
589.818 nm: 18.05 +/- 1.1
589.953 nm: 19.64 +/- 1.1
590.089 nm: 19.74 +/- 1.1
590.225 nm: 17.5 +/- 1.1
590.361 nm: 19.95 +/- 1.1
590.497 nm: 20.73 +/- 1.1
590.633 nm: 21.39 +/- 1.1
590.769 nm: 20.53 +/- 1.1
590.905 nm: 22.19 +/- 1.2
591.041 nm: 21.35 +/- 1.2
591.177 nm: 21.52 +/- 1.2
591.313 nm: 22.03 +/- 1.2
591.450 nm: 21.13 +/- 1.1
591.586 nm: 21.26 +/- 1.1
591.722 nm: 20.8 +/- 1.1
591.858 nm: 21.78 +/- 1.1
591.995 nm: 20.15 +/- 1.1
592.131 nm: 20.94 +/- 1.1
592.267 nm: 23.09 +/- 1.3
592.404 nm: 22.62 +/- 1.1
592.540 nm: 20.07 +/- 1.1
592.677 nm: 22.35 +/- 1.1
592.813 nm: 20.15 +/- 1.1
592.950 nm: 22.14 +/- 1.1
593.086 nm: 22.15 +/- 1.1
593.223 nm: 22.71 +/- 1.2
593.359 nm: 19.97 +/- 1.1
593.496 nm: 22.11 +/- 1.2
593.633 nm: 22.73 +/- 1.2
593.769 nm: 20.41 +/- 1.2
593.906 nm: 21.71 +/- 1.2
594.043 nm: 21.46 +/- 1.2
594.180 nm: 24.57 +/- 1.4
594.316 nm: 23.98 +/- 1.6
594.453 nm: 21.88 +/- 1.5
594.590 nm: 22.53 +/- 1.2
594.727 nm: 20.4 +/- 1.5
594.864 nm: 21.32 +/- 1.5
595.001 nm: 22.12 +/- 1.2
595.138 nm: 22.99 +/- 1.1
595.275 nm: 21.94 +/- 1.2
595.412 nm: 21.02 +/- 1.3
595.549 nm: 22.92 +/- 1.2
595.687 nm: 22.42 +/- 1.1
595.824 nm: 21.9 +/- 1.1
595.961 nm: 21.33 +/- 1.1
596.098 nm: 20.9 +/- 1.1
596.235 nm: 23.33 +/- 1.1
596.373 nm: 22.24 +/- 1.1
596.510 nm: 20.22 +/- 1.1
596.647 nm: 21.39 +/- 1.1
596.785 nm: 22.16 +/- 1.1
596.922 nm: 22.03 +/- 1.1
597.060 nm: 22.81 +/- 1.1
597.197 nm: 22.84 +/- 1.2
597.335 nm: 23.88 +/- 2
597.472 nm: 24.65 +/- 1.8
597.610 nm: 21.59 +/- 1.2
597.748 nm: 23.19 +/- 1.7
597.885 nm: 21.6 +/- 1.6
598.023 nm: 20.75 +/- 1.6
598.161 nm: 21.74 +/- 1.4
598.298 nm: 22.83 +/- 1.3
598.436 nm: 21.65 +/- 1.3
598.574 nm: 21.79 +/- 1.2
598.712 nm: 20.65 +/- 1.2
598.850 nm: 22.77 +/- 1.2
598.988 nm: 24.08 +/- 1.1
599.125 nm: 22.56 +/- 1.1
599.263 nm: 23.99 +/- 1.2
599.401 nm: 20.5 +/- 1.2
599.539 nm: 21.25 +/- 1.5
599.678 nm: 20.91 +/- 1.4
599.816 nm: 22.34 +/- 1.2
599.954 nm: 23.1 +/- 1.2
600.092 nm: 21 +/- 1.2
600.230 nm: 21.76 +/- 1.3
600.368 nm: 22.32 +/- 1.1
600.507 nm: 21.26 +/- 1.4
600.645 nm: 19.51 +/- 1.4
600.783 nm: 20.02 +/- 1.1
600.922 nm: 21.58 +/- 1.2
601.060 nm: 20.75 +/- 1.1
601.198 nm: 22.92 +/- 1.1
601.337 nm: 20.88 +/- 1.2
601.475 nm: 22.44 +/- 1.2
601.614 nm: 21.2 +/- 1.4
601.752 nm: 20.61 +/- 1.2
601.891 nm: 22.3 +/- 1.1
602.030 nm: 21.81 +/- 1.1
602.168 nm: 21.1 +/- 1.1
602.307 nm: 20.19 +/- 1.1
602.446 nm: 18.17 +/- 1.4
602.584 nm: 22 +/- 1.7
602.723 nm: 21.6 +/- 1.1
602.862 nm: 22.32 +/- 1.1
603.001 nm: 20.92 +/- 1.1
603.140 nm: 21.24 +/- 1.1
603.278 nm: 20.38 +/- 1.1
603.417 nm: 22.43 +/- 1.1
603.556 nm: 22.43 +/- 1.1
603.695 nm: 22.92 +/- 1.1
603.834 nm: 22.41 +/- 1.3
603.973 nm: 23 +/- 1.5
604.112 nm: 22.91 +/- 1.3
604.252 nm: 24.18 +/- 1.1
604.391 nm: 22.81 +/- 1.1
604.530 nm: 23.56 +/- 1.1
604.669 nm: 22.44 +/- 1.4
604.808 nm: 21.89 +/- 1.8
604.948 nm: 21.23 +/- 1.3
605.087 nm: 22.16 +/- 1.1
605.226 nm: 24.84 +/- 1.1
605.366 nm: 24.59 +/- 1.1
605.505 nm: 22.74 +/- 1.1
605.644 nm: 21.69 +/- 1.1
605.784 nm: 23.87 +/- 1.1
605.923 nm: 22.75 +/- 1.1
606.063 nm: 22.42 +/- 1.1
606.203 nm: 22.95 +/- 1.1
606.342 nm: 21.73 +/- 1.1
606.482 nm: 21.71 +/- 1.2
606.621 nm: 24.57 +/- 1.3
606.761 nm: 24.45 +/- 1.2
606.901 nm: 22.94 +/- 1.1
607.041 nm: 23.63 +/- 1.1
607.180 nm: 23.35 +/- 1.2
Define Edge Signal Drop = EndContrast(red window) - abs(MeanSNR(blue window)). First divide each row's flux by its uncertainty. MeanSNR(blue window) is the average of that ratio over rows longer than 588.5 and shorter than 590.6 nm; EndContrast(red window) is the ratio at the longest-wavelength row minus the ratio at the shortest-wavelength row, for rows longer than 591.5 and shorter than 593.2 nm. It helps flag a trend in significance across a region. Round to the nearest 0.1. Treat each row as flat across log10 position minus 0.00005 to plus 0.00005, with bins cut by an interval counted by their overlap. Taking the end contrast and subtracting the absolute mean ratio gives -15.7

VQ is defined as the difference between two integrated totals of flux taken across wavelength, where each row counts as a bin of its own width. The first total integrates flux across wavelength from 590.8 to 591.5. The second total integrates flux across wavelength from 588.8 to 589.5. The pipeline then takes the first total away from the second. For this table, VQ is -3.3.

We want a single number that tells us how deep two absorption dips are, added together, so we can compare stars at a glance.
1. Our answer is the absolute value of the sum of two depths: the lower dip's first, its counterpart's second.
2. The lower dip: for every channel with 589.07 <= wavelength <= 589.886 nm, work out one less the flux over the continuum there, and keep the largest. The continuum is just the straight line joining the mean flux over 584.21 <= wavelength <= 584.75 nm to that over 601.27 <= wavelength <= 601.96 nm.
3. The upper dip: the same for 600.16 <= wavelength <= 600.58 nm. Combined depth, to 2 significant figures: 0.30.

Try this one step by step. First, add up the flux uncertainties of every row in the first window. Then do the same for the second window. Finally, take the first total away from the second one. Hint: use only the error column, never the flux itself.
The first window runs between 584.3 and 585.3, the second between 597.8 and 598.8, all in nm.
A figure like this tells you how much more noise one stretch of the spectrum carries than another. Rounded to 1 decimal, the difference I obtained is 1.3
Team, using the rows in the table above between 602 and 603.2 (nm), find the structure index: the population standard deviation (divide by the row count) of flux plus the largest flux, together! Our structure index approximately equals 23.5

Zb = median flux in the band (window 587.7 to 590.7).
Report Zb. 18.9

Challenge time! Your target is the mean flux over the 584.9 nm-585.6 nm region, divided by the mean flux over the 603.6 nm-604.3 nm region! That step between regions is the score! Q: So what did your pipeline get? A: 0.95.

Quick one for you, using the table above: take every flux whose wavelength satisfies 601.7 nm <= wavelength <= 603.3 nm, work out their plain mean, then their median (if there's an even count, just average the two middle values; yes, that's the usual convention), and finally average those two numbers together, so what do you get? 21.1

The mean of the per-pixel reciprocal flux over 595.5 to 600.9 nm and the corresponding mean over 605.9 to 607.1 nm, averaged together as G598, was 0.0445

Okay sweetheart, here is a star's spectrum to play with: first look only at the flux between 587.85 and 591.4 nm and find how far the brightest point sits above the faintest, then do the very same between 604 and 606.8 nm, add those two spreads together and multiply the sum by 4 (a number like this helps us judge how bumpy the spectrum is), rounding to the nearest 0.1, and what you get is 42.4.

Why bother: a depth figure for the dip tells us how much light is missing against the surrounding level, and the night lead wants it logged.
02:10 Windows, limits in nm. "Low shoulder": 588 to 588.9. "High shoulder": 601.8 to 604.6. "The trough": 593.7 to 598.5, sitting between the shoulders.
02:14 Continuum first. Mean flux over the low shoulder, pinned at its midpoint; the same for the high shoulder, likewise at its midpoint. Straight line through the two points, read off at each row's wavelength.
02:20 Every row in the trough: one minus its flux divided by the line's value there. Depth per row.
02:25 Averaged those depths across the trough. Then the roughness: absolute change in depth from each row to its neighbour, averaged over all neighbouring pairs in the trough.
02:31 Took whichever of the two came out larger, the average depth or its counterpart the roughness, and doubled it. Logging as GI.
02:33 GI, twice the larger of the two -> 0.111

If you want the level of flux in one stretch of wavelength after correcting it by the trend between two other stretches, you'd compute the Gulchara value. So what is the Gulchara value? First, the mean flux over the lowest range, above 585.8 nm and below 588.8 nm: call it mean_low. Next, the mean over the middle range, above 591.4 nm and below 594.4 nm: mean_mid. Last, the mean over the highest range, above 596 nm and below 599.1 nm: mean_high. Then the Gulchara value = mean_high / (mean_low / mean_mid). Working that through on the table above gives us 23.0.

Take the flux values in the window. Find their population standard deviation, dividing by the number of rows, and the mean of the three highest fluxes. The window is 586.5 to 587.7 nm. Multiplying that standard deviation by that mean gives 23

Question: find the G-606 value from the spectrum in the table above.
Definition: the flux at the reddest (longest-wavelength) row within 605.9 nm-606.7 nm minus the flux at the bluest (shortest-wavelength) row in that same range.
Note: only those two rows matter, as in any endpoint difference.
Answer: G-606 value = 1.8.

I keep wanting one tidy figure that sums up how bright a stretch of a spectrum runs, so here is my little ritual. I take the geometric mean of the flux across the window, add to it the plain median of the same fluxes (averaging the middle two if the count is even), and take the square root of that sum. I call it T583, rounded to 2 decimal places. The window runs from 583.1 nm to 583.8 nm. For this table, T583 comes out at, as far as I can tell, 6.76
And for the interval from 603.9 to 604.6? 6.80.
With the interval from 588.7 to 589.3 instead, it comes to 5.81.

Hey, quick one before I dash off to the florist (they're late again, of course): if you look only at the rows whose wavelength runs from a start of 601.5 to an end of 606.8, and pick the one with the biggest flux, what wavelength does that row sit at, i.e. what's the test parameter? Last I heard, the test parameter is 605.226 nm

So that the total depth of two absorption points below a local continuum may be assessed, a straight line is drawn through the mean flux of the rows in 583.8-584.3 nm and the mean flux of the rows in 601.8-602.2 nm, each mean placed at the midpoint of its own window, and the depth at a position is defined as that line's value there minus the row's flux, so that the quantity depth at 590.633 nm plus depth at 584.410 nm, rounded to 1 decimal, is 1.1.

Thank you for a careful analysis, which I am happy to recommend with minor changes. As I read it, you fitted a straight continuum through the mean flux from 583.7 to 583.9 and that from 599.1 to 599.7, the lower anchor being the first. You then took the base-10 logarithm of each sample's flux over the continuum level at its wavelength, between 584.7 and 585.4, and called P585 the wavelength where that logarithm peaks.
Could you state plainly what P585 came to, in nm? 585.218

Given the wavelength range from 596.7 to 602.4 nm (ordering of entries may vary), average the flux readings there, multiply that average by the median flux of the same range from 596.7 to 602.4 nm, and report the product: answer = 476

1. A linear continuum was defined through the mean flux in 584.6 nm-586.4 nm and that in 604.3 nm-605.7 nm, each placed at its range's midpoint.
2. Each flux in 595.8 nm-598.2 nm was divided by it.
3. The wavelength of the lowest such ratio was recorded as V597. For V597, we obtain 596.510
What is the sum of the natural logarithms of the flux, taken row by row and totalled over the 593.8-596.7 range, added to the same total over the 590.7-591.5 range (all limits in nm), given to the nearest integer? 83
